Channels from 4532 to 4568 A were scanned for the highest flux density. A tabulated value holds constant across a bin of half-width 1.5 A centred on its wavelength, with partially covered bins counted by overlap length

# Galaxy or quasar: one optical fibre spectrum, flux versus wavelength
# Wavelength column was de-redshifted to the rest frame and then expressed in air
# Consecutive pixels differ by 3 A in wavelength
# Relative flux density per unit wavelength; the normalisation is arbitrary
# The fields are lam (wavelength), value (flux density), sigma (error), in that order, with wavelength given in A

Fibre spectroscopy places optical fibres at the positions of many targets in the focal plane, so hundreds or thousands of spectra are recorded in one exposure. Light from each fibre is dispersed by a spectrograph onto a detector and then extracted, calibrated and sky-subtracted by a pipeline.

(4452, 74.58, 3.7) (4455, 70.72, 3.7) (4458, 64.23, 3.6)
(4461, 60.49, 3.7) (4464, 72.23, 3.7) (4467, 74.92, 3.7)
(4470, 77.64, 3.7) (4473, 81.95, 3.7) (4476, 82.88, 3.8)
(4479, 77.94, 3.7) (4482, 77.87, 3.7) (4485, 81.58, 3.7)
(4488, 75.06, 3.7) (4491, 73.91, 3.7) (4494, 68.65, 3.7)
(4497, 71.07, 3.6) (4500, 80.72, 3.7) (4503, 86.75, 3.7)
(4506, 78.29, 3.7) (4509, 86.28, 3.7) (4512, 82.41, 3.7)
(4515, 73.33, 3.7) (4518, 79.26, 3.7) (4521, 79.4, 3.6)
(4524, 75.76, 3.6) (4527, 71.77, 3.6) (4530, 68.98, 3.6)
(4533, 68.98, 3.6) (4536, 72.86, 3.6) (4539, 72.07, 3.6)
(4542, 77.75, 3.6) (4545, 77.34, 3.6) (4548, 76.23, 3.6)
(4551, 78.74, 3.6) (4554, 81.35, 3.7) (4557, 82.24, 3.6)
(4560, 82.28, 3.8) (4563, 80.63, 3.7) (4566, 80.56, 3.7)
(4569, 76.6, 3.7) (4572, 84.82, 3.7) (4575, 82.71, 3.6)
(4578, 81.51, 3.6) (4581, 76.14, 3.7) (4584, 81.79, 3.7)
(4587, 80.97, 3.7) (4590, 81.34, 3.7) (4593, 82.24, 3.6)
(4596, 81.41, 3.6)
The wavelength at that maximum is 4560 A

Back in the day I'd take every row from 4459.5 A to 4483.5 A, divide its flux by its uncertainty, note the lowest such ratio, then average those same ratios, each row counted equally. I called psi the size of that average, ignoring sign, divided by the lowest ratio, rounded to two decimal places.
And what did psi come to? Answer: 1.25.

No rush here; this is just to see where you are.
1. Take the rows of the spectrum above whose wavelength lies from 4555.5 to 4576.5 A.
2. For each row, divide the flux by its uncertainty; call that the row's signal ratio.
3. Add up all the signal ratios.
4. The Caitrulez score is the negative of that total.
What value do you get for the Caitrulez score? -155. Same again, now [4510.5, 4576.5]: -468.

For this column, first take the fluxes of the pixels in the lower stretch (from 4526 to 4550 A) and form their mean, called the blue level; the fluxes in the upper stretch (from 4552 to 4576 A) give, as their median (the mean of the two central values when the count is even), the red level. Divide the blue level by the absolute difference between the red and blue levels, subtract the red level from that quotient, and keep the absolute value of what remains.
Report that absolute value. 73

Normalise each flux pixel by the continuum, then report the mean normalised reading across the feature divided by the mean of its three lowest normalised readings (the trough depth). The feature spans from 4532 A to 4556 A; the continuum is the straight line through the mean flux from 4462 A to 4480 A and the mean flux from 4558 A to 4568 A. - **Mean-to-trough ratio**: 1.06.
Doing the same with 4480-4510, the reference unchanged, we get 1.09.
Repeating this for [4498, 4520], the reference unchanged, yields 1.05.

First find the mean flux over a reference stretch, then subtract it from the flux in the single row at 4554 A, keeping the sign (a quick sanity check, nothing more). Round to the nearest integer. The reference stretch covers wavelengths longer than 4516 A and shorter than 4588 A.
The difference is 3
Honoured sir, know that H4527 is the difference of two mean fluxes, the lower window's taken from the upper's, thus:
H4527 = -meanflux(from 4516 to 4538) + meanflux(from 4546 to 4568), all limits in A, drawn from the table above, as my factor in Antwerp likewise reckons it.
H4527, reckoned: 6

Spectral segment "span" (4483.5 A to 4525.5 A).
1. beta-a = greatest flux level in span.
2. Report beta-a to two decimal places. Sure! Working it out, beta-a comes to 86.75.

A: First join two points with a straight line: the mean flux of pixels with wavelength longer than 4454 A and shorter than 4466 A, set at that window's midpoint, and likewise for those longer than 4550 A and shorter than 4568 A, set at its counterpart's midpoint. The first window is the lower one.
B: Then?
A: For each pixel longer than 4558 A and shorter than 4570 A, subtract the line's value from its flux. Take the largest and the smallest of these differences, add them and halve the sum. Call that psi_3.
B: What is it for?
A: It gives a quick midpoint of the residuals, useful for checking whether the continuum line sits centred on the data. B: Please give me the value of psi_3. -2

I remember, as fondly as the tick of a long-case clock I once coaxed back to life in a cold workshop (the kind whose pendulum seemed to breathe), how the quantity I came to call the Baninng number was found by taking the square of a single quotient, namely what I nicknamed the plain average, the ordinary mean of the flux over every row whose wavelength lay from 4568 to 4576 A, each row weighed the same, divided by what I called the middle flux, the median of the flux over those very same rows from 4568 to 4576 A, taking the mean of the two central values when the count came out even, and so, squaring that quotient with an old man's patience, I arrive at 0.97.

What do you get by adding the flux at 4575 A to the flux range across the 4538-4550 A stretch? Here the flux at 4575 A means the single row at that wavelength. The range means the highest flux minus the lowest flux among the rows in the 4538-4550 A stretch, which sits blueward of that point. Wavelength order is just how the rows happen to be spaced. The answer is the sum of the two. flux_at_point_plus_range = 88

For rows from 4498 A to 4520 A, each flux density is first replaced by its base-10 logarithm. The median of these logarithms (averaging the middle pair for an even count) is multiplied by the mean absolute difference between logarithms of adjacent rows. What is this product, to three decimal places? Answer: 0.071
